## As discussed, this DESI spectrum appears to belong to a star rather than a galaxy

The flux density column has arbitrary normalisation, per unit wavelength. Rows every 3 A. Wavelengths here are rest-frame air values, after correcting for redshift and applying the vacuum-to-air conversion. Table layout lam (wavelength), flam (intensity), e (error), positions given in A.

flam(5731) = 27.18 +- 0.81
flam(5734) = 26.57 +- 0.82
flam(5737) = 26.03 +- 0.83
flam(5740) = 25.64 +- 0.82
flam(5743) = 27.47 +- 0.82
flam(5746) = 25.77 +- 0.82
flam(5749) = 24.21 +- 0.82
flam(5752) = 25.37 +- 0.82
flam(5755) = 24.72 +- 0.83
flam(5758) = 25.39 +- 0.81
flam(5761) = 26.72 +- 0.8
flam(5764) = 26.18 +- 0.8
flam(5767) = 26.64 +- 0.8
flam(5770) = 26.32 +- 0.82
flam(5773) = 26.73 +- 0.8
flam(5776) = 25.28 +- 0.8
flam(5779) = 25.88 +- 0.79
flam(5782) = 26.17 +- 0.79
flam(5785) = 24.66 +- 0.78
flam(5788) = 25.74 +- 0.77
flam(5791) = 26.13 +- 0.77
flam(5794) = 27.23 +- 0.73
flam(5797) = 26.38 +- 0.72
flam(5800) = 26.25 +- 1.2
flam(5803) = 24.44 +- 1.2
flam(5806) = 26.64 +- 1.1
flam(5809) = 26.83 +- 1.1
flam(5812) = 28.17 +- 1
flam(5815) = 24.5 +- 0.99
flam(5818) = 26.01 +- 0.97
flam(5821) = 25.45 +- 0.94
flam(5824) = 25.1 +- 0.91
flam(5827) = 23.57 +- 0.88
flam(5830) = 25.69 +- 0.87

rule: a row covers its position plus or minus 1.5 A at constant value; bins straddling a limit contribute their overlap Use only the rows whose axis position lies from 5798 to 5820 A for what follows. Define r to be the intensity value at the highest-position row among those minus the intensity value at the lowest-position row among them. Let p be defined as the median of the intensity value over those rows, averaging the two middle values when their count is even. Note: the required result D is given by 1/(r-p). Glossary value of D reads -0.0378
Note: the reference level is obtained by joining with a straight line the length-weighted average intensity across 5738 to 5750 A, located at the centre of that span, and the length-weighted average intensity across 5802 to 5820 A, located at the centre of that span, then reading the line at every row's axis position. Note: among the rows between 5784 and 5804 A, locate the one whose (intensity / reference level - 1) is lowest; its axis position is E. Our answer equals 5803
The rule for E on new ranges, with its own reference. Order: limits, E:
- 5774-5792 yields 5785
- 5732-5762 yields 5749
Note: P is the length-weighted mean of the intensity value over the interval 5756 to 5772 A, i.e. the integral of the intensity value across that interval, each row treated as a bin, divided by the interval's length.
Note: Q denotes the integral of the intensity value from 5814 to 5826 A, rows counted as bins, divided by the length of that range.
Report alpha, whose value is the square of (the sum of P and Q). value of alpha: 2646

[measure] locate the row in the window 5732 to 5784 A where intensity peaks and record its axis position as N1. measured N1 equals 5743 A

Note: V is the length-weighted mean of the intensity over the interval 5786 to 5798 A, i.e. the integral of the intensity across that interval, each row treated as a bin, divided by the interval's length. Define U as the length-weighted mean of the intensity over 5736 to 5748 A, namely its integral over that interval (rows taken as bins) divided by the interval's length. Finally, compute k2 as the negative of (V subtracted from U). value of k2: 0.1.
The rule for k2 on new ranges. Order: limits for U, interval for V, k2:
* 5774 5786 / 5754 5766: 0.2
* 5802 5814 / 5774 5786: -0.9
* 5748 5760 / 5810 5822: 1.1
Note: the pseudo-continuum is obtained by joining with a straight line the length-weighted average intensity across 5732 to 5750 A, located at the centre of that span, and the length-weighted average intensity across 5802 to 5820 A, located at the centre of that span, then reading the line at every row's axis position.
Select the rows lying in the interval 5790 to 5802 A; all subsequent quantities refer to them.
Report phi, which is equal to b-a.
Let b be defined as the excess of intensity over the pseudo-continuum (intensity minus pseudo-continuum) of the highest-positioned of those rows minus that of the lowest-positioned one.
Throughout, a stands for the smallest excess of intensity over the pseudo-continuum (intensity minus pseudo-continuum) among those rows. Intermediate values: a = 0.0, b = 0.1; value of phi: 0.1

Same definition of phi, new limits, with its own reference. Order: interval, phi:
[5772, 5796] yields 1.9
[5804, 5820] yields 1.0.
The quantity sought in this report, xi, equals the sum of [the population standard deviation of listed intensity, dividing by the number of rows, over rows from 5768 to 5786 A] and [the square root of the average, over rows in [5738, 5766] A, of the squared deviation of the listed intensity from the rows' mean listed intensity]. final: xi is 1.62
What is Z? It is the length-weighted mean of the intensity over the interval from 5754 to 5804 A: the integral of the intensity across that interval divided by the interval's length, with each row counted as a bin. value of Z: 26.0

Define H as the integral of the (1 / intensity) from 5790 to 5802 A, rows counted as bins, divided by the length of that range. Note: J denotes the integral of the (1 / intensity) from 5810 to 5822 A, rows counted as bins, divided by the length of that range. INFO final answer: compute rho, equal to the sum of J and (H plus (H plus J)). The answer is 0.153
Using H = 0.0379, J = 0.0384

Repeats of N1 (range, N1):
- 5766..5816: 5812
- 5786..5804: 5794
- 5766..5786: 5773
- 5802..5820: 5812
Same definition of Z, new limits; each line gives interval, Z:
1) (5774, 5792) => 25.7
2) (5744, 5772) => 25.8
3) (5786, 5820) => 26.2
